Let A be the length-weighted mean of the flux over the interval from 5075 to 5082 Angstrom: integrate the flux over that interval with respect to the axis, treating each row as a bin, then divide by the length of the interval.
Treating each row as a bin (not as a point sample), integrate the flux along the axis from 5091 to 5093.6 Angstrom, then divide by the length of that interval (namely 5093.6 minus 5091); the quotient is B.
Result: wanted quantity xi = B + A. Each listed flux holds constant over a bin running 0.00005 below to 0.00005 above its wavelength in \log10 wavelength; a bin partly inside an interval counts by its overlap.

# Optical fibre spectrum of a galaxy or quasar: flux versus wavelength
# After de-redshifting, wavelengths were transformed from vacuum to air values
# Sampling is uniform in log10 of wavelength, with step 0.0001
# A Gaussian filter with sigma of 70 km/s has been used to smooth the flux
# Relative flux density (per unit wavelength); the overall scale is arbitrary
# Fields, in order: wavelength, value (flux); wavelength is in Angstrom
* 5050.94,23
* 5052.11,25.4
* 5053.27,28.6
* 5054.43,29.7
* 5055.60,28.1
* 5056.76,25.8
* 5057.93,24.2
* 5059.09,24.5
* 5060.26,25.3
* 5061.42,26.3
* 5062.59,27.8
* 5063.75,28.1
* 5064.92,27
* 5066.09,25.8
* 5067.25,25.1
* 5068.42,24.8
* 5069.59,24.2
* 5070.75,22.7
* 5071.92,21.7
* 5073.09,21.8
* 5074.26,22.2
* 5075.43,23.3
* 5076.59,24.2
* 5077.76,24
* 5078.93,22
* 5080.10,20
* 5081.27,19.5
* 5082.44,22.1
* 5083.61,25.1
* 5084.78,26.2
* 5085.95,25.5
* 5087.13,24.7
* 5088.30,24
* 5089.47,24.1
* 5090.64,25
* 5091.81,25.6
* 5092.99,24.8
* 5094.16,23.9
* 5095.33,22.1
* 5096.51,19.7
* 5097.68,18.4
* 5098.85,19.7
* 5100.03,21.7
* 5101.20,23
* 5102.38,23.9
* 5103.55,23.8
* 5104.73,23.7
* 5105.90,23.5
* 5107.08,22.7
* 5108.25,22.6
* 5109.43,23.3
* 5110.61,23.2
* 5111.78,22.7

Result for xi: 47.3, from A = 22.2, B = 25.1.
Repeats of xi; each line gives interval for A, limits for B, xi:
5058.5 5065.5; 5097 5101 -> 46.8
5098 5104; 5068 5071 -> 46.2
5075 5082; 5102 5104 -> 46.1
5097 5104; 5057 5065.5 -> 47.8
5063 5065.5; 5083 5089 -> 52.6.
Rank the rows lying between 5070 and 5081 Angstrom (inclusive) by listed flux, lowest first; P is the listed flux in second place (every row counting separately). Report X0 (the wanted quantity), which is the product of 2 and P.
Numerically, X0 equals 43.4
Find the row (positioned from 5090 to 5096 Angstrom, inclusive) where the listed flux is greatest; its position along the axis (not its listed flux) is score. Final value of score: 5091.81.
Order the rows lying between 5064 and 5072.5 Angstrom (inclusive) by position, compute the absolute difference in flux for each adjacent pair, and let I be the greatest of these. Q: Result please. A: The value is 1.5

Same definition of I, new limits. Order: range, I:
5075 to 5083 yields 2.6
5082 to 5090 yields 3.0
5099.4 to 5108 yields 1.3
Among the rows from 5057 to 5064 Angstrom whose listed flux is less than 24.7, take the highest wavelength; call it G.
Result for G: 5059.09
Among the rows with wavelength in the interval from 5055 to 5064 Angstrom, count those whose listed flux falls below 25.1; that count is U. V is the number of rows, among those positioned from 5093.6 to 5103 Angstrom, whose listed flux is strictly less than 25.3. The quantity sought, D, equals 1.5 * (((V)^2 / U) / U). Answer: 24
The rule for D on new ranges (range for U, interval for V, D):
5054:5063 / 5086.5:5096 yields 18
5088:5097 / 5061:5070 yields 0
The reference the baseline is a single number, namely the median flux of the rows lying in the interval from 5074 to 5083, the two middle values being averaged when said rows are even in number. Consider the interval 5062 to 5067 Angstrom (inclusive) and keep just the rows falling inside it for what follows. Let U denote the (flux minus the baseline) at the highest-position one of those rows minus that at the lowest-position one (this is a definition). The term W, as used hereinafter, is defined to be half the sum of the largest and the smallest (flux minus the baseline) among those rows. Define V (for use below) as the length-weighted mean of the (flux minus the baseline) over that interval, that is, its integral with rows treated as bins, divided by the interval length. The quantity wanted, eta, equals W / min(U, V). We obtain -2.4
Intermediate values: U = -2.0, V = 5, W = 5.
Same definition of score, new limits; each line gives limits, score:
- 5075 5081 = 5076.59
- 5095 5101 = 5095.33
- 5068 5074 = 5068.42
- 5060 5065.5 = 5063.75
